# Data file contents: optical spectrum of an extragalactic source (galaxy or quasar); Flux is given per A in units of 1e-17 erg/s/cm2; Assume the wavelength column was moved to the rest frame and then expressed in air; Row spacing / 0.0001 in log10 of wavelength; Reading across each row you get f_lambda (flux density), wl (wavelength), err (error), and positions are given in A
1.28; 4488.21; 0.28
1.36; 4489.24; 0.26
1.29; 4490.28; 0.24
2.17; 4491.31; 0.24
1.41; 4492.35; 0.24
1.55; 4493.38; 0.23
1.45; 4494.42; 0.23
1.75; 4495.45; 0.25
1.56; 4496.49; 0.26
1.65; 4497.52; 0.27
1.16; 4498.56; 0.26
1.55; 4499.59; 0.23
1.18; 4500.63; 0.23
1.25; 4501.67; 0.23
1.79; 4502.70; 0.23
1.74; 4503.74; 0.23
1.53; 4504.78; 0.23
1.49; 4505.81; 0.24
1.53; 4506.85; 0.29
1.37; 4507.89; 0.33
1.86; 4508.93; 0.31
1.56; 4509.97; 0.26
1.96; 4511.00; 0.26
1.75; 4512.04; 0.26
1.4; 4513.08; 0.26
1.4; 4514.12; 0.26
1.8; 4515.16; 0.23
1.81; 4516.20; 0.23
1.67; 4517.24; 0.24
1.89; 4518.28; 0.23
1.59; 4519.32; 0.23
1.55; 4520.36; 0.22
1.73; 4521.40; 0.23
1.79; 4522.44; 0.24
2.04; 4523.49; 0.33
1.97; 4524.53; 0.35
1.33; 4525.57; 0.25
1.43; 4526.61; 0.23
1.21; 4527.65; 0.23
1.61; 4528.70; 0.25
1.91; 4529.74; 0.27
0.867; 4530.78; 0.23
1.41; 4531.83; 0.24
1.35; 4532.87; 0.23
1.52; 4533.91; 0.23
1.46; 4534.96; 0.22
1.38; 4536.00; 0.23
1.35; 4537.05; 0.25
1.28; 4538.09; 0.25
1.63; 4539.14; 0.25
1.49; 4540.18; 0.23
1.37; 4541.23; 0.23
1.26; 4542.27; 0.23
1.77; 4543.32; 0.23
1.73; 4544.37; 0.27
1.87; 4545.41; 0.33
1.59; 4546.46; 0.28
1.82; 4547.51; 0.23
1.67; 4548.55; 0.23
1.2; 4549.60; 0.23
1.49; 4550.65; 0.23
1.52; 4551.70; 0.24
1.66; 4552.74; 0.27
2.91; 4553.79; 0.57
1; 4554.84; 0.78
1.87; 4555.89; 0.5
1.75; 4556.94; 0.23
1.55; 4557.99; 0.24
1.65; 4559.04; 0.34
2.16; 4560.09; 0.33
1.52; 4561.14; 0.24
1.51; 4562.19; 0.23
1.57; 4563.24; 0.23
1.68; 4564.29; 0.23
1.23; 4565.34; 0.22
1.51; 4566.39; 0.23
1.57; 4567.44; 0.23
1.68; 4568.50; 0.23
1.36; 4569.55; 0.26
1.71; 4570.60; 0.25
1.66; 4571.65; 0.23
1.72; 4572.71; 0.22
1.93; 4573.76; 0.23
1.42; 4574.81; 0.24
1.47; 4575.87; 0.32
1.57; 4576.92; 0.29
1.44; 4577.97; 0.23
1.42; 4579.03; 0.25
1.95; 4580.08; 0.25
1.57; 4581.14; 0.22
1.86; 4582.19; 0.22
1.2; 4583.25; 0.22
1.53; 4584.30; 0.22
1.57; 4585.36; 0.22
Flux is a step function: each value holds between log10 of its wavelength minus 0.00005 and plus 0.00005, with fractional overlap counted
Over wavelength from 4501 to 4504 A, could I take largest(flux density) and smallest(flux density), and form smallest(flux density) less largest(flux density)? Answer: -0.54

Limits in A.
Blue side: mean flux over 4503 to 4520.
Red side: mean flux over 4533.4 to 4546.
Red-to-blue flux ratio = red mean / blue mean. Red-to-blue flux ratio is 0.92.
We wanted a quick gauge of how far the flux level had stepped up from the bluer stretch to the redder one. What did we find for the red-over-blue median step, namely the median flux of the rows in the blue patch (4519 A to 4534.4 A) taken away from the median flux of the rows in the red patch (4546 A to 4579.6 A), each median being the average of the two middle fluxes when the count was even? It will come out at 0.02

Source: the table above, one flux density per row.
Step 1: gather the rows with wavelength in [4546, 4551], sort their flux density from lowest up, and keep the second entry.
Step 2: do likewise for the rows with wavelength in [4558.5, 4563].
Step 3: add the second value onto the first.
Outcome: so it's 3.01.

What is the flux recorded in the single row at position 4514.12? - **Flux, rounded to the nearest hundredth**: 1.40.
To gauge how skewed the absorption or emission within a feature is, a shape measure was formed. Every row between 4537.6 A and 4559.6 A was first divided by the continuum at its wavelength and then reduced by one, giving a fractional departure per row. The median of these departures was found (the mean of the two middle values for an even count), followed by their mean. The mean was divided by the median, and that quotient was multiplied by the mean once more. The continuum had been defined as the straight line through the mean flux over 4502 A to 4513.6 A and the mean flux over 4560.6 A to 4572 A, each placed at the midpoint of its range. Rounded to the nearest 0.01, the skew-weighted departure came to 0.04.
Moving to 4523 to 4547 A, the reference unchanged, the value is -0.03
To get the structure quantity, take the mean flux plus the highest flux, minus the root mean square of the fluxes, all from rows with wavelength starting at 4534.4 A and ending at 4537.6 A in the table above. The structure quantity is 1.46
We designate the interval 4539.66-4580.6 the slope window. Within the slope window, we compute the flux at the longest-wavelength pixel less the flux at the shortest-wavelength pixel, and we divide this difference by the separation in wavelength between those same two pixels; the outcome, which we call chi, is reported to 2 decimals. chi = 0.01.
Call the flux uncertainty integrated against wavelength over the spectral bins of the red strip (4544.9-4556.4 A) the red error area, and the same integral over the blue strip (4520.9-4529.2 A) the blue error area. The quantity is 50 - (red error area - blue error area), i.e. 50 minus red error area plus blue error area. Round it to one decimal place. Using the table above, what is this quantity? 48.1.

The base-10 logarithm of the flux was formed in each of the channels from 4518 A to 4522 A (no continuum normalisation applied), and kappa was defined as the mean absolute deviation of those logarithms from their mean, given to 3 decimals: 0.031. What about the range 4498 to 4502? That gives 0.042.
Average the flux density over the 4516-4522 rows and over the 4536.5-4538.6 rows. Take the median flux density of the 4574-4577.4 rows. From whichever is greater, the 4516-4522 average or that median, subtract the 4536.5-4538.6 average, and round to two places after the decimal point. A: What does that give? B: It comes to 0.39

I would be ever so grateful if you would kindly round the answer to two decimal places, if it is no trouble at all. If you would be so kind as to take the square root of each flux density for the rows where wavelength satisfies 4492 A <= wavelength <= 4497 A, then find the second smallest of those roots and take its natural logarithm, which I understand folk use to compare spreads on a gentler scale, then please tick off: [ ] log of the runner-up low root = 0.19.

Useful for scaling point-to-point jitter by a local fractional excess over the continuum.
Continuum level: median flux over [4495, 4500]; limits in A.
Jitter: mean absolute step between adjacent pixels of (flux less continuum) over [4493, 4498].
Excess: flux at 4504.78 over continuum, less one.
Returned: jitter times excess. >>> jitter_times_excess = -0.003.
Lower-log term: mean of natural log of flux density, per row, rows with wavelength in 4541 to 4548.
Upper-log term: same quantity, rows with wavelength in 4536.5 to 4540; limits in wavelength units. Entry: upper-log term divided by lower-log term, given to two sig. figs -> 0.72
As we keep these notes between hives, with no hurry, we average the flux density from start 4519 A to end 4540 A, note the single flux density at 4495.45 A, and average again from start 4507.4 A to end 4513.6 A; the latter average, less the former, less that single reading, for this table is -1.62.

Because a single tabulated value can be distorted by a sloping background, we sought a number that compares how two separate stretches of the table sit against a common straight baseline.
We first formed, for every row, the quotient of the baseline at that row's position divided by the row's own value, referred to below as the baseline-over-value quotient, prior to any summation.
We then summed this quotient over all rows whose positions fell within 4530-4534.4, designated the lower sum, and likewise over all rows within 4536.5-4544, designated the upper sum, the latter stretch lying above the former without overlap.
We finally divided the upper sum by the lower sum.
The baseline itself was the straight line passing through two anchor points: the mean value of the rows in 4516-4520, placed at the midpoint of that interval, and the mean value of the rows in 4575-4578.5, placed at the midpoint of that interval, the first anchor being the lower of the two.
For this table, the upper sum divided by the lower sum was 1.47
